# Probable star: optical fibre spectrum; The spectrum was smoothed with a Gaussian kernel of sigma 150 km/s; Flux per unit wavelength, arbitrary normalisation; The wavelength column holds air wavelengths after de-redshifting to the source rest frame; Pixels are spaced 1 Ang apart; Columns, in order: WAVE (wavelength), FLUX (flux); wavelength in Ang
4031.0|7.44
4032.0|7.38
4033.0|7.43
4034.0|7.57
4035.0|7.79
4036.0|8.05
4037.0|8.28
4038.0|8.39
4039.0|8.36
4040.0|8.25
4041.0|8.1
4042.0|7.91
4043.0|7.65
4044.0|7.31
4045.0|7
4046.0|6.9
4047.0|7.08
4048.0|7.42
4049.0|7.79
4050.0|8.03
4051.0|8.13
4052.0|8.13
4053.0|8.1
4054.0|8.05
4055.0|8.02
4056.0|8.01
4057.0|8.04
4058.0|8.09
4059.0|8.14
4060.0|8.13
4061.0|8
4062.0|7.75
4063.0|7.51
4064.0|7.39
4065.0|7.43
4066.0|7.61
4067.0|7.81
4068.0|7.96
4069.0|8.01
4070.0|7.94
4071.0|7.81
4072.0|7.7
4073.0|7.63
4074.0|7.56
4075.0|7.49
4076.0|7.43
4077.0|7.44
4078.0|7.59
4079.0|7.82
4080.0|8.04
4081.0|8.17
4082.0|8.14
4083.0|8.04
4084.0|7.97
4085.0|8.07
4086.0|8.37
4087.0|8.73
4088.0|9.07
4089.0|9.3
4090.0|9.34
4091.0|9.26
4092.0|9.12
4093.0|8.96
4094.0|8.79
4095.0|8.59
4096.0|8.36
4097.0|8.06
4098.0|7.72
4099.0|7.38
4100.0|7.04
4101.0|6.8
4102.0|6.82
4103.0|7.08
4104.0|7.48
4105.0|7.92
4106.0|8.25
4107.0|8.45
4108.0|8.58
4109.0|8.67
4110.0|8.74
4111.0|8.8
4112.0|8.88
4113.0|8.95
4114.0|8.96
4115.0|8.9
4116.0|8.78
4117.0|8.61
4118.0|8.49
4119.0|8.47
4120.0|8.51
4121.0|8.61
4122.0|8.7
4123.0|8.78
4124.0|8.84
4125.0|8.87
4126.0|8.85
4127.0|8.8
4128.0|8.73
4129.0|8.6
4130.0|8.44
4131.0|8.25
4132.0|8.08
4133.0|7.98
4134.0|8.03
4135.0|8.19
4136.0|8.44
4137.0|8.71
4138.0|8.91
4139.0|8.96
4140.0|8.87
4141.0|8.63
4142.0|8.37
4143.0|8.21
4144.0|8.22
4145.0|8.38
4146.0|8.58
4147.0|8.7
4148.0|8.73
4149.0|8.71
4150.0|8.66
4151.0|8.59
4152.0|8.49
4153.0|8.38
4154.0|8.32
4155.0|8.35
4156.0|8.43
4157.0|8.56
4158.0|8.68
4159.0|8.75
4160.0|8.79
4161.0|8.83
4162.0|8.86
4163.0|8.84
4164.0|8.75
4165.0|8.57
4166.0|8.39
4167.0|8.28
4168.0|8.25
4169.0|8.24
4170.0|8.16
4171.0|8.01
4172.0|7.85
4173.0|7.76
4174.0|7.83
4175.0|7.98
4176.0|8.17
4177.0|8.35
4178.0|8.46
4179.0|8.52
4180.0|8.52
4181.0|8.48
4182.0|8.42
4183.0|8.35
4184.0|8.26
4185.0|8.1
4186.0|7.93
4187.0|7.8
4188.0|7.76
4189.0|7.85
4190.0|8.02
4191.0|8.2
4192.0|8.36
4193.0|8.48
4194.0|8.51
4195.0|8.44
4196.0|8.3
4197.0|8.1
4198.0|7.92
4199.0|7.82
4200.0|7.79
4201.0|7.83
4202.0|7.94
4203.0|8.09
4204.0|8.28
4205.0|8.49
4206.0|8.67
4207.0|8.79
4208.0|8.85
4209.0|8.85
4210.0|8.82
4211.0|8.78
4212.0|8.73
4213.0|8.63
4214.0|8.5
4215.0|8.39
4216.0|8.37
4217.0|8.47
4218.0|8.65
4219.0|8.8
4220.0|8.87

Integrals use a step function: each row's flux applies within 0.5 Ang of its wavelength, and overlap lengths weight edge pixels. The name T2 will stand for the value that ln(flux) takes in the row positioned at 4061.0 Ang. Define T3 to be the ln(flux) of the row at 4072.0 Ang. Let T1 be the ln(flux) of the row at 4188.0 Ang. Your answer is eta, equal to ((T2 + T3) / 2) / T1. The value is 1.01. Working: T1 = 2.05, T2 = 2.08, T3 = 2.04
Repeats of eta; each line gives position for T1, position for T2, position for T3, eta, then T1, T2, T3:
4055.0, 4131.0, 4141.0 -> 1.02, 2.08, 2.11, 2.16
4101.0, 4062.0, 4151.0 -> 1.10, 1.92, 2.05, 2.15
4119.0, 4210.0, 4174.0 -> 0.99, 2.14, 2.18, 2.06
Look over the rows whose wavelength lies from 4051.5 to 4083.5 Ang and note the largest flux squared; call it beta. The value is 67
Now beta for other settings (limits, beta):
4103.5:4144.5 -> 80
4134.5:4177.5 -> 80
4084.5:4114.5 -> 87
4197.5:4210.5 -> 78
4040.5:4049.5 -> 66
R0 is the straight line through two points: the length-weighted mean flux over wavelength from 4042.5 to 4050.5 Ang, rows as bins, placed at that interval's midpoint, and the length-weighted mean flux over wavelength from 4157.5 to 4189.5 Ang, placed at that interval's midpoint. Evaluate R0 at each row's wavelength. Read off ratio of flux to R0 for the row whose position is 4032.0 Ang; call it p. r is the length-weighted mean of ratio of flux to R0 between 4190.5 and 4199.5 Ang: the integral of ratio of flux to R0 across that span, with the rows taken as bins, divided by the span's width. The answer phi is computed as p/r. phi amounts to 1.04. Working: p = 1.01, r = 0.97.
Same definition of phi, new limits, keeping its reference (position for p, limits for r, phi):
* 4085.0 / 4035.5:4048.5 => 1.00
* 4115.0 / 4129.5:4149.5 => 1.07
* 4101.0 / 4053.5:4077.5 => 0.84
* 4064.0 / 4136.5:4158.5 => 0.93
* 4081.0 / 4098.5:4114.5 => 1.04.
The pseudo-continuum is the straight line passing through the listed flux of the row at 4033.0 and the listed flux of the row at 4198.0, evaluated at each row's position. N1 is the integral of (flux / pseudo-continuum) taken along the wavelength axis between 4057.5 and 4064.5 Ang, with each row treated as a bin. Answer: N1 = 7.32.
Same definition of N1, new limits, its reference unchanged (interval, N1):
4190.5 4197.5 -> 7.38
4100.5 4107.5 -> 6.91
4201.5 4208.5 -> 7.44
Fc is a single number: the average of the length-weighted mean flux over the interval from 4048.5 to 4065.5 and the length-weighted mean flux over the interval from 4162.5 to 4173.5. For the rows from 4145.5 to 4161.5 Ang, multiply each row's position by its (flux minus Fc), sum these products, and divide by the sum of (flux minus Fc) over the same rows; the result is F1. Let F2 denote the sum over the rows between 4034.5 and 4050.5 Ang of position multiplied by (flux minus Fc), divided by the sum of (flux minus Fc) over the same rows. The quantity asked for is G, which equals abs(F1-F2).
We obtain 107.4 Ang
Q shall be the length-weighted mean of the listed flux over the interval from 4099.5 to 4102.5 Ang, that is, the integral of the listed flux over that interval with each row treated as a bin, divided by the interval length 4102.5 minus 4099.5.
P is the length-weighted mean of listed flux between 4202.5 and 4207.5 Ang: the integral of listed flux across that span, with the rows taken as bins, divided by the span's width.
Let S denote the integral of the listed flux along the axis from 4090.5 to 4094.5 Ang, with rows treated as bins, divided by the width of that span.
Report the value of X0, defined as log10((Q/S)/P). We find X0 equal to -1.045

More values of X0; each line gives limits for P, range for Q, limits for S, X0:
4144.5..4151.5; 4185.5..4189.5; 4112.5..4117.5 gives -0.988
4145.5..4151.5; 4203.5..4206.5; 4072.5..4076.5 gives -0.886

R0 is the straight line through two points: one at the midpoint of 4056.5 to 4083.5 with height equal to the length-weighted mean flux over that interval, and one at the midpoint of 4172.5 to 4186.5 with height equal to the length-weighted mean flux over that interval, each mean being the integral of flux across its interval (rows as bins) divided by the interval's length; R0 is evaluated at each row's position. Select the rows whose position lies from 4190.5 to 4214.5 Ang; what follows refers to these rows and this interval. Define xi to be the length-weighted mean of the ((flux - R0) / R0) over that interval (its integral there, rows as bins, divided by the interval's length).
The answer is 0.008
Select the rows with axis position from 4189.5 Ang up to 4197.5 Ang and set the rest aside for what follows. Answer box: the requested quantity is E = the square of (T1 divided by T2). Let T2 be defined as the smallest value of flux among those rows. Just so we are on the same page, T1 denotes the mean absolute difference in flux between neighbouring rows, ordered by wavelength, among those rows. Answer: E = 0.0003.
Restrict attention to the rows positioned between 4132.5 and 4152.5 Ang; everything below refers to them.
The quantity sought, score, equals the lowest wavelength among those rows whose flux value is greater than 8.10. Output 4135.0 Ang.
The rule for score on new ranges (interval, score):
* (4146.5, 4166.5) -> 4147.0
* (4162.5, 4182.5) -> 4163.0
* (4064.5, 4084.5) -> 4081.0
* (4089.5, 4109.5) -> 4090.0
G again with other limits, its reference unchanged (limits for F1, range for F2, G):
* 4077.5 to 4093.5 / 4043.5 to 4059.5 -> 45.0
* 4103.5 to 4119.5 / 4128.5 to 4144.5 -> 23.7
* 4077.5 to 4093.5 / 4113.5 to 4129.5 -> 29.9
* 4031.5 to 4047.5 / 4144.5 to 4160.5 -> 110.9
